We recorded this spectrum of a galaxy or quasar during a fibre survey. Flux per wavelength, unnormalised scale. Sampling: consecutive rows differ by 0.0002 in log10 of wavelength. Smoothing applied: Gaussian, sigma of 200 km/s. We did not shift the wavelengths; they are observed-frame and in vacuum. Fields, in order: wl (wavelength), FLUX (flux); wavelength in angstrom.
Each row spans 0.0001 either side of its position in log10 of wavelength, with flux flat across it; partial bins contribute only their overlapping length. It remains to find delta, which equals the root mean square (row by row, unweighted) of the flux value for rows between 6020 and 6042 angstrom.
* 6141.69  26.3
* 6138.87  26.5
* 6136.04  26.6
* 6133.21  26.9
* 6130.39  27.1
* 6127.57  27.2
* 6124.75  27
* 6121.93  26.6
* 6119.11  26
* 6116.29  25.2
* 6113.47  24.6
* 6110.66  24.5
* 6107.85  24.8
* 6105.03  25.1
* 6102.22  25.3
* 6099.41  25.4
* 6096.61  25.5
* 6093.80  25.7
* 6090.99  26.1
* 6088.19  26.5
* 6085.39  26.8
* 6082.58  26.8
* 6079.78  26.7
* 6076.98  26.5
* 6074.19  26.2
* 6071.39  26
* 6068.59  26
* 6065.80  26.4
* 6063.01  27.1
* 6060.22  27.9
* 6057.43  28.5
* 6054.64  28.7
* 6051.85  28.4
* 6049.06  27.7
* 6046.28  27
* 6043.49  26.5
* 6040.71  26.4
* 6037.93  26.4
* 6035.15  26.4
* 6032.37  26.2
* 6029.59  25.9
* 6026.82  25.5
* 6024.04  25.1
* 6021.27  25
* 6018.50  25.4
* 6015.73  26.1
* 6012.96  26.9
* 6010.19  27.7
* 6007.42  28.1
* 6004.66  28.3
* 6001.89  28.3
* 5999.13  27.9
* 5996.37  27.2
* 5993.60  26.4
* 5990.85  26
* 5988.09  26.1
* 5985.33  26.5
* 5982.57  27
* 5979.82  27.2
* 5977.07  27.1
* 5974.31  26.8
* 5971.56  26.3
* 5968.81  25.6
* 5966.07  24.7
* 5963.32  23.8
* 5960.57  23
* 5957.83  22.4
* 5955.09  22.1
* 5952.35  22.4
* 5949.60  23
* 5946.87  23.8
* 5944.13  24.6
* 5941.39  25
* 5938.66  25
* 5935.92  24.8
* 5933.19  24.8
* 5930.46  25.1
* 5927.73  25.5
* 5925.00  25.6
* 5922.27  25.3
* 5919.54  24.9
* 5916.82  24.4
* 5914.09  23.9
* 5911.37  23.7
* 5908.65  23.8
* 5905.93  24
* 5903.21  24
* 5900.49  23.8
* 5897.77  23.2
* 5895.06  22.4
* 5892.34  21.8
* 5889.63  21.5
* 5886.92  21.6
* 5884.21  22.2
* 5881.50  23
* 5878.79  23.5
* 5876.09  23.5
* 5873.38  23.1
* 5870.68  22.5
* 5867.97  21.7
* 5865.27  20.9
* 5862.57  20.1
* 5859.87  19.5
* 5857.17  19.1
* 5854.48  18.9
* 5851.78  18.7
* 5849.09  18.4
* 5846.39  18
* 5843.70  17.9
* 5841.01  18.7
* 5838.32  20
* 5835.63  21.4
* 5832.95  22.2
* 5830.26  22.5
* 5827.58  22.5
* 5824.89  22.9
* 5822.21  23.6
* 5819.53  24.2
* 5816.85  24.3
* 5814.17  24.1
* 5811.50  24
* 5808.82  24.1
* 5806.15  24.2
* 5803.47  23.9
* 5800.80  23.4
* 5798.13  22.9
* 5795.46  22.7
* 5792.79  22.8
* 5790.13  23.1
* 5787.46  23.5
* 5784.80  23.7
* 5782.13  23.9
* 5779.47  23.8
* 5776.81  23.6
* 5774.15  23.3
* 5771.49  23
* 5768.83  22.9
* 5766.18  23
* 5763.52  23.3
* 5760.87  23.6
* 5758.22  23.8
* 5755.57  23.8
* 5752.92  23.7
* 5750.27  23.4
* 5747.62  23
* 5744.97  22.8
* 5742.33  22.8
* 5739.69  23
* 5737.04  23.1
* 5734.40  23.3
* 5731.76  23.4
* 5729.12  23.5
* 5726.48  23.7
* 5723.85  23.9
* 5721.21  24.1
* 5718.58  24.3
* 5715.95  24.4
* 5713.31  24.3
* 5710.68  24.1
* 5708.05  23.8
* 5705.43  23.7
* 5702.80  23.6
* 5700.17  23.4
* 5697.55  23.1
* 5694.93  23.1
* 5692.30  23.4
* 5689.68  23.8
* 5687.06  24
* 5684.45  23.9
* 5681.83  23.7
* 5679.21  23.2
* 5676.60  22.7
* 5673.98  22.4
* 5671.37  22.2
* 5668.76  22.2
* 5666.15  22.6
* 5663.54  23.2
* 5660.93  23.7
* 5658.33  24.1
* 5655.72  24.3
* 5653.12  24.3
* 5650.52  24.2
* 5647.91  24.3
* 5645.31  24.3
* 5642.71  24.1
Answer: 25.9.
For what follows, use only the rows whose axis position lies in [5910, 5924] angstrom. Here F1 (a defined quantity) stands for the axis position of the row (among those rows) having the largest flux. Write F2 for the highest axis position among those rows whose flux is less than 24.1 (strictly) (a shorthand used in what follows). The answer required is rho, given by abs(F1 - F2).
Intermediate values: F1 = 5922.27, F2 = 5914.09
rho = 8.2 angstrom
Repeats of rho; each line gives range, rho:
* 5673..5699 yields 10.5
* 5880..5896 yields 13.6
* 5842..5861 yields 0.0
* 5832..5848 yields 13.4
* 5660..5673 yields 10.4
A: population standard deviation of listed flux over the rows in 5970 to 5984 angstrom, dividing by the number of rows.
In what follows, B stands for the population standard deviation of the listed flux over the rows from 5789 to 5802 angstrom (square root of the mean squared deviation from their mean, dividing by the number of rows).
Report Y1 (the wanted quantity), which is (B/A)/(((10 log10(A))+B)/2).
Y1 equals -0.33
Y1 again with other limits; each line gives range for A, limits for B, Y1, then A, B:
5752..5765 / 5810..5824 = -0.37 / 0.19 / 0.24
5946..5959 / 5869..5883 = -0.68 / 0.61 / 0.37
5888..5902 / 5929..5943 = -0.51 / 0.86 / 0.12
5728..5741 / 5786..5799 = -0.43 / 0.19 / 0.28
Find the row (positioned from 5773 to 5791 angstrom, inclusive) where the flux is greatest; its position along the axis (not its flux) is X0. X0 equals 5782.13 angstrom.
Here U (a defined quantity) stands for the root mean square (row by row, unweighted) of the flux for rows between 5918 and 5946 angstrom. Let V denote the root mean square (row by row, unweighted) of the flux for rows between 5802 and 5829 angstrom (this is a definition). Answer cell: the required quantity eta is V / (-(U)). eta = -0.95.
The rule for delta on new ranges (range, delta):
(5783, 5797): 23.2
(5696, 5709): 23.5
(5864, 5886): 22.6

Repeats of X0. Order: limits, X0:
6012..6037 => 6012.96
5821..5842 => 5822.21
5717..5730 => 5718.58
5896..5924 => 5922.27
